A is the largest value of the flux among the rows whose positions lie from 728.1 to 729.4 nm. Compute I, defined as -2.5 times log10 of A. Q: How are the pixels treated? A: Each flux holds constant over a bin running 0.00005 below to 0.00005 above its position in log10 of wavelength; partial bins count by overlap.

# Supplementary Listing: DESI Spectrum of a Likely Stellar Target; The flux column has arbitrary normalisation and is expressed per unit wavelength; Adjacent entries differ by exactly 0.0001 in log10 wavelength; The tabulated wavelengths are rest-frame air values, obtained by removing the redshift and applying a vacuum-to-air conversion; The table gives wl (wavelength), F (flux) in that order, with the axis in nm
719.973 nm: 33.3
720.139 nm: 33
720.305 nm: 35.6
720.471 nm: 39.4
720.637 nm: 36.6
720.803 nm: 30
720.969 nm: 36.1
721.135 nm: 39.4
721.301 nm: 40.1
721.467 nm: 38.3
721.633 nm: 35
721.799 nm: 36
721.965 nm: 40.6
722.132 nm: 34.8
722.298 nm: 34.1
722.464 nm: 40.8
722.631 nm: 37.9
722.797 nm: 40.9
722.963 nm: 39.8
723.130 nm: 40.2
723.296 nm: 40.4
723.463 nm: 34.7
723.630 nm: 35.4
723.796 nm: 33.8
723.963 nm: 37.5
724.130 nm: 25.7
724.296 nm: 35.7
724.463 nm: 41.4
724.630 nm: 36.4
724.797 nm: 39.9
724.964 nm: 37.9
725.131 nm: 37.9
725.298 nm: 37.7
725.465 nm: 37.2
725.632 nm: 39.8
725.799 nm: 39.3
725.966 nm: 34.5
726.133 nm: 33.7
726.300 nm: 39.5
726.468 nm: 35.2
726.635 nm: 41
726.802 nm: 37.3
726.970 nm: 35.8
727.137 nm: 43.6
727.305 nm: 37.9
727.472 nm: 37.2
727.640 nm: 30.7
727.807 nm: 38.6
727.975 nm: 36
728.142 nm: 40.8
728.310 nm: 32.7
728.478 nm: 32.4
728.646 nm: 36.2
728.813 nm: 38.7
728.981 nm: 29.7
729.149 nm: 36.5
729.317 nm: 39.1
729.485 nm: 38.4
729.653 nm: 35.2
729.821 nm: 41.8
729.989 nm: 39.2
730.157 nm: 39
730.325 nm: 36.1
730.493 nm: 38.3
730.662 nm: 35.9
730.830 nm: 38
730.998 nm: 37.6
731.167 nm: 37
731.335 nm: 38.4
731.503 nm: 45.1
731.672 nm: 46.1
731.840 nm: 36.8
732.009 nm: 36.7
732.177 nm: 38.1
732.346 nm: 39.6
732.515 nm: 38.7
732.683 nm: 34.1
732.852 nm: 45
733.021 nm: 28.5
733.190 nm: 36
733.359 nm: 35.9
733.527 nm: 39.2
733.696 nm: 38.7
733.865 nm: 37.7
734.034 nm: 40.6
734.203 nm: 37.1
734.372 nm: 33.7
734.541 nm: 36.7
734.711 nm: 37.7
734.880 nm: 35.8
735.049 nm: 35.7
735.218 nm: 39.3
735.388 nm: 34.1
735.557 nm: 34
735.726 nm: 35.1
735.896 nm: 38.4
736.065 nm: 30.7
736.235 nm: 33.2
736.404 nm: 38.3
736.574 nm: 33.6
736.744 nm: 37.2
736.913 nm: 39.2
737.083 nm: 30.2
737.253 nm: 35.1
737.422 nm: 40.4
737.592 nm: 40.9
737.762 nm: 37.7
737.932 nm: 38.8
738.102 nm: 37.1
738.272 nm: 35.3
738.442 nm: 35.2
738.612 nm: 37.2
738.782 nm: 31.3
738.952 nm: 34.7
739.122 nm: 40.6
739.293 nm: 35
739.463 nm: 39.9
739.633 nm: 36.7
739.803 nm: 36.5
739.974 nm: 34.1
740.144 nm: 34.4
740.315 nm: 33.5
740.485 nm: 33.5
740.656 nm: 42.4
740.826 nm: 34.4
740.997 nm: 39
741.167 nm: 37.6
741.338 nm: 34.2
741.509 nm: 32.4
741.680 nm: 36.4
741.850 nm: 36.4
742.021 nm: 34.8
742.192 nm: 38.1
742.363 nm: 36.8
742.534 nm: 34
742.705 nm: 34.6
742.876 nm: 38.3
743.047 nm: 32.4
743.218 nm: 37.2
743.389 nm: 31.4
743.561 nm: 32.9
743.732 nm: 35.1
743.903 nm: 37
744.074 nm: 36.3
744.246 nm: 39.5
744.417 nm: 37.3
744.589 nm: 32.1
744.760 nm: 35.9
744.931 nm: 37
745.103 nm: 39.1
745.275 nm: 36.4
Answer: -4.03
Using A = 40.8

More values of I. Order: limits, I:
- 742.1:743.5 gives -3.96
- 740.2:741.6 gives -4.07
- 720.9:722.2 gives -4.02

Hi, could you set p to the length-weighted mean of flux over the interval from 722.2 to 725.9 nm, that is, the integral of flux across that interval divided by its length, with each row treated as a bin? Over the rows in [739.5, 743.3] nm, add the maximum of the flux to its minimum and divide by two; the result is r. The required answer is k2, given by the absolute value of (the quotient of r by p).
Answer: 1.00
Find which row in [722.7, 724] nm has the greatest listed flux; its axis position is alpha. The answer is 722.797 nm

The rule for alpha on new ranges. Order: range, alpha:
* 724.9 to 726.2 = 725.632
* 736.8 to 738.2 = 737.592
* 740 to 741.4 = 740.656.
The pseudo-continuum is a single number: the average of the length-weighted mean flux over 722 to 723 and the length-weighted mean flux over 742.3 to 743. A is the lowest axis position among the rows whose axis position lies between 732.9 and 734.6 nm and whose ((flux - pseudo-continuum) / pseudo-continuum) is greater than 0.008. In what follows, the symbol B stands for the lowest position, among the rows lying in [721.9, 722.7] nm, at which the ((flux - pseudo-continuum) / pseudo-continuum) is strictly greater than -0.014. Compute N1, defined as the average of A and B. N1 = 727.75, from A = 733.527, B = 721.965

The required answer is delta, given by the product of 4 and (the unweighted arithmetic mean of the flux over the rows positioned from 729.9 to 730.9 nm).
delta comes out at 151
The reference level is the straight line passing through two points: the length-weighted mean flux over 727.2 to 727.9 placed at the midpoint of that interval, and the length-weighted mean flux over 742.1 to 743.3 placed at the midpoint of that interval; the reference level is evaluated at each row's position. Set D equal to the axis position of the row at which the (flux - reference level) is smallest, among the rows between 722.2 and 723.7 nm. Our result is 722.298 nm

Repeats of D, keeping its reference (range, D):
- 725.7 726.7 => 726.133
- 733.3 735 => 734.372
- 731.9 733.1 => 733.021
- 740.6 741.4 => 741.338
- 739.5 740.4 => 740.315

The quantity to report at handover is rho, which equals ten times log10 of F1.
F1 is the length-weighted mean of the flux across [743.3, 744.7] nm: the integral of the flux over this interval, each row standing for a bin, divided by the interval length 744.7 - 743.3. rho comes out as 15.5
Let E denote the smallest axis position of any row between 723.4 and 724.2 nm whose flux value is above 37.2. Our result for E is 723.963 nm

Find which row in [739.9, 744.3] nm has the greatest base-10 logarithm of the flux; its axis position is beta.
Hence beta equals 740.656 nm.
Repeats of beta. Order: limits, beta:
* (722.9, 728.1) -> 727.137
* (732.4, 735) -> 732.852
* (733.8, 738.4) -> 737.592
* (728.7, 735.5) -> 731.672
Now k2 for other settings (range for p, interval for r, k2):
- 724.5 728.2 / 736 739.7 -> 0.94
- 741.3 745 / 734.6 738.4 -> 1.00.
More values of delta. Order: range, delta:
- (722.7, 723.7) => 154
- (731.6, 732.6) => 157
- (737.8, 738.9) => 143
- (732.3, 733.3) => 148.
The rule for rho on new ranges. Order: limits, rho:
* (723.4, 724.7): 15.4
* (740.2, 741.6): 15.5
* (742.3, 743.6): 15.4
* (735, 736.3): 15.4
